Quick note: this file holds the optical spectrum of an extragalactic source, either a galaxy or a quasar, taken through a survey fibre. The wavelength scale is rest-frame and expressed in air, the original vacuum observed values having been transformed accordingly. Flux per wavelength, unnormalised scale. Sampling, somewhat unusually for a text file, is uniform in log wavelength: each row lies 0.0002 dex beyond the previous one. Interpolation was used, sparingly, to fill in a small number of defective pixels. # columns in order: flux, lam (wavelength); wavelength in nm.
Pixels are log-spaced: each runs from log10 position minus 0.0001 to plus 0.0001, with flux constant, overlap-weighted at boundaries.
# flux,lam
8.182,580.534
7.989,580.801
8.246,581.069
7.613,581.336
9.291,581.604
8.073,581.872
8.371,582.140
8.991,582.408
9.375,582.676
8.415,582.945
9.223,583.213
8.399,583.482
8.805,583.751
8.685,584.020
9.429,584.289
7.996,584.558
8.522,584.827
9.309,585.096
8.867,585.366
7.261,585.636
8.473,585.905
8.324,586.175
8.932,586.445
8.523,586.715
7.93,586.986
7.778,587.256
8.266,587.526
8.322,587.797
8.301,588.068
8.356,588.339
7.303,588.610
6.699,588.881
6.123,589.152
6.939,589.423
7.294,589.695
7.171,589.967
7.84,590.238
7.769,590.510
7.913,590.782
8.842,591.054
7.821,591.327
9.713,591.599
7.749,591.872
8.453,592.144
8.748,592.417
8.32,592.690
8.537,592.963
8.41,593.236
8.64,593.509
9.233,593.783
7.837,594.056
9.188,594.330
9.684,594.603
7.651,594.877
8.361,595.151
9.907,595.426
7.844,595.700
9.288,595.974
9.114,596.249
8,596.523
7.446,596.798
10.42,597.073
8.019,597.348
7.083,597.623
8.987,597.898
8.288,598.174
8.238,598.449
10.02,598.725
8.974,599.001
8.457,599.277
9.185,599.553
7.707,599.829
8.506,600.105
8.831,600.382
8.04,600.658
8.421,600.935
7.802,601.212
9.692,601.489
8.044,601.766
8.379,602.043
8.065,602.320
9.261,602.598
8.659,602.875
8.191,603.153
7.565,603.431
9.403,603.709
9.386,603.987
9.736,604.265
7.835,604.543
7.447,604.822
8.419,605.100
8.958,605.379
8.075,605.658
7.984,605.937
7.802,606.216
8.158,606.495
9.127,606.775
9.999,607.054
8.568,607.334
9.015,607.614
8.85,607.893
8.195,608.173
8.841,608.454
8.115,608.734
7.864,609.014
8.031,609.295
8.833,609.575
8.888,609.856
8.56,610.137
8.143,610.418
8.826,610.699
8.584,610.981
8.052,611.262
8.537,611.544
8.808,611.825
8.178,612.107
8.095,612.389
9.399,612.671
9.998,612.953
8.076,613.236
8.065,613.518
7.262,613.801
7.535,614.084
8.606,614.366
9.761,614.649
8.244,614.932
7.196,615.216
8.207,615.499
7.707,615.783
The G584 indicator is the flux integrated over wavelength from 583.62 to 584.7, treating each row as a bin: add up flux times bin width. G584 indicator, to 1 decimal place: 9.4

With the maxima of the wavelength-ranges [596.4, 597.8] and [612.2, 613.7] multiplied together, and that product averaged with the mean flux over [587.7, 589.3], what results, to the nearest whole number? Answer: 56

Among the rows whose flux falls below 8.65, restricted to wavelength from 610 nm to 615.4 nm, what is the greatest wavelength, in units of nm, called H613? 615.216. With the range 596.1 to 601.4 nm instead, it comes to 601.212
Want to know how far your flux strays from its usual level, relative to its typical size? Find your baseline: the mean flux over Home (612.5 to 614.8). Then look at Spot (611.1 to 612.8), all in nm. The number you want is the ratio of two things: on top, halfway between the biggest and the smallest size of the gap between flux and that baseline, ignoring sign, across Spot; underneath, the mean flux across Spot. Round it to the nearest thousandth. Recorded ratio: 0.051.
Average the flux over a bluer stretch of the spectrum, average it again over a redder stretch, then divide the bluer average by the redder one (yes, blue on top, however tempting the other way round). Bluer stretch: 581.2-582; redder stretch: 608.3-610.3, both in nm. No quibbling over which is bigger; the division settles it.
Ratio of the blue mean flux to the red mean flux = 0.99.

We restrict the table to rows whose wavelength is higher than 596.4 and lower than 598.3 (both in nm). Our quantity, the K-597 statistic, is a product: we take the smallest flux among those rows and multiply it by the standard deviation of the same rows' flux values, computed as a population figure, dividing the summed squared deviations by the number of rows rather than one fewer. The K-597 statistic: 7.3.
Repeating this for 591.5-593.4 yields 4.3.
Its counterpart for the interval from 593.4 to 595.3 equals 5.4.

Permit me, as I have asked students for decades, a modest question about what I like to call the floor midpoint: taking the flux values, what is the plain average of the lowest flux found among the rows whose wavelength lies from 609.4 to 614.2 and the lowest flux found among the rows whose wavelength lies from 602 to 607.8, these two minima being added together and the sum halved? 7.35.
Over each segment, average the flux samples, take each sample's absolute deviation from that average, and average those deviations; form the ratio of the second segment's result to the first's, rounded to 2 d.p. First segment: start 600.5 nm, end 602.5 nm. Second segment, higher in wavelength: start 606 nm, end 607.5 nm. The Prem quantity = 1.61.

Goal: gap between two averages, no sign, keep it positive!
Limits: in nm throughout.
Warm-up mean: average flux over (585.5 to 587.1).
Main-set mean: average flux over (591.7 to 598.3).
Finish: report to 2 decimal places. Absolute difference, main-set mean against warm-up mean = 0.31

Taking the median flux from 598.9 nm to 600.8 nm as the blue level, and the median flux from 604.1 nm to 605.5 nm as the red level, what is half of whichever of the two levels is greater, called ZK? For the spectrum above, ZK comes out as 4.25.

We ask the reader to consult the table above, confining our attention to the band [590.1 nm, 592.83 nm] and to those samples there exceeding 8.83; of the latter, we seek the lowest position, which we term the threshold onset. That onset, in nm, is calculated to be 591.054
